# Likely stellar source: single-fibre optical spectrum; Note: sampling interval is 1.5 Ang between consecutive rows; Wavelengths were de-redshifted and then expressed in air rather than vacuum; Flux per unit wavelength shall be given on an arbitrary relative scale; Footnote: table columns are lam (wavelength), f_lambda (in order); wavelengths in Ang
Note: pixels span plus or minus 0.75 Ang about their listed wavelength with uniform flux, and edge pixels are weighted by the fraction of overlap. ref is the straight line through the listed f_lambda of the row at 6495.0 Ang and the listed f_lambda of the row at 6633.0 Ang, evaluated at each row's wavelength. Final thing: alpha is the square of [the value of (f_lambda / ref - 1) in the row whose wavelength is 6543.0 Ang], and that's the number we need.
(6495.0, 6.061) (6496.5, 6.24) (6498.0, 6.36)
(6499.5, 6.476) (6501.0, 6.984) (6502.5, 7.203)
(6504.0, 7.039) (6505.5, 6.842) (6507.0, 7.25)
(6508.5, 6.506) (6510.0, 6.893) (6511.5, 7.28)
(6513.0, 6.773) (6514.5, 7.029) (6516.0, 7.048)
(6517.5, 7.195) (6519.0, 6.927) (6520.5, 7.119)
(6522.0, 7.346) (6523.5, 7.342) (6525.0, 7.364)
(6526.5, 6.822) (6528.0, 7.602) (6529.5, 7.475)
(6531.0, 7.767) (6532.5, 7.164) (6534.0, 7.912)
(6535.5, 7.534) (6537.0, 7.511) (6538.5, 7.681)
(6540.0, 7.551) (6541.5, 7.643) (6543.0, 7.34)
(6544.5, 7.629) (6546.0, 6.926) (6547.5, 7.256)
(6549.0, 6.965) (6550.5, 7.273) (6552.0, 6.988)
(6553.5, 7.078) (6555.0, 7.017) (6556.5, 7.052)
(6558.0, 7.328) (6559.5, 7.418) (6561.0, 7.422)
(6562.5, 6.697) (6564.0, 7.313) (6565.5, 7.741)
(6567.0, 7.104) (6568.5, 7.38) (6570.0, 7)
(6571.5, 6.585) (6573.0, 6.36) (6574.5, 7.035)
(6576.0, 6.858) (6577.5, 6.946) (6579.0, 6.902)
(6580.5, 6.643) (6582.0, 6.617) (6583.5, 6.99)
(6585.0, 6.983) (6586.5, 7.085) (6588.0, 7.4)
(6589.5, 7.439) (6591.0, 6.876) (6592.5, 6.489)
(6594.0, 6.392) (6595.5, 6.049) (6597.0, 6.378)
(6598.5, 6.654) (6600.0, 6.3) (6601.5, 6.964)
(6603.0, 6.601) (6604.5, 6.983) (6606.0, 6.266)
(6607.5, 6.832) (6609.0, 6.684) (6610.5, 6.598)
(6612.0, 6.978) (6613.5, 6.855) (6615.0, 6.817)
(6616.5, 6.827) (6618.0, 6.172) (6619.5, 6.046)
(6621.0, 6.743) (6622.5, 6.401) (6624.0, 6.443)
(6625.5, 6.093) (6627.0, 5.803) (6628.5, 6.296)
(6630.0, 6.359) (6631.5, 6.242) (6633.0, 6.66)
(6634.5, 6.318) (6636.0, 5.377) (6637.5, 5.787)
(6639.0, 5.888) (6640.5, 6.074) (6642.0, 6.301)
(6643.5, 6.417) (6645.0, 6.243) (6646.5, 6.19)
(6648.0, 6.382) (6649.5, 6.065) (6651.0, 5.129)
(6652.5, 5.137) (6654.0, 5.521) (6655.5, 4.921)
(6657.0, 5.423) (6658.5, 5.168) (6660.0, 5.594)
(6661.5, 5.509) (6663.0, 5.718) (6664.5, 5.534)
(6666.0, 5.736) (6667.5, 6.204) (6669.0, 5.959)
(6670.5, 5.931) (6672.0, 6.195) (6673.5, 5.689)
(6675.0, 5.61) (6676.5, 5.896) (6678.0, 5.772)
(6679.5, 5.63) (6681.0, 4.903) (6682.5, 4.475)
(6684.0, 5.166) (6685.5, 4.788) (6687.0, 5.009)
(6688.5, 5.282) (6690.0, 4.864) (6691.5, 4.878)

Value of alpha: 0.029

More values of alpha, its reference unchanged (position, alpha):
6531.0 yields 0.062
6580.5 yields 0.001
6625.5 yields 0.007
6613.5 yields 0.002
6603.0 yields 0.000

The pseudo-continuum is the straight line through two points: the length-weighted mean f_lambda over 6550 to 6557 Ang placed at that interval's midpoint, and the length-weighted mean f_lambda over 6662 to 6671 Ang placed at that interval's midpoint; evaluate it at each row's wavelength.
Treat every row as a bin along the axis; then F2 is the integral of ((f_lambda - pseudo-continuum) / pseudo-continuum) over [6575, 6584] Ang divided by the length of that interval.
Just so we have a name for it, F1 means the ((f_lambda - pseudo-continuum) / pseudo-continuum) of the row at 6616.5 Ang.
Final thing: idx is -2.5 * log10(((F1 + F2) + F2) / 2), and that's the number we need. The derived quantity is 3.49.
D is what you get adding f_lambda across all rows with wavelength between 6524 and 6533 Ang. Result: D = 44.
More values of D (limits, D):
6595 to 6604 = 39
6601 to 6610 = 40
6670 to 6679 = 35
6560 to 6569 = 44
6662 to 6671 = 35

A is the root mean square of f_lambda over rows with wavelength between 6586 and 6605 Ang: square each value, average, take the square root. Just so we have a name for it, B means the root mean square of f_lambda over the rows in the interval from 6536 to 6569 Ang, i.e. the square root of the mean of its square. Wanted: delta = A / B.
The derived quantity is 0.93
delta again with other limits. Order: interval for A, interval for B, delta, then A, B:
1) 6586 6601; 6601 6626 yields 1.02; 6.7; 6.61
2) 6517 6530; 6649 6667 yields 1.33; 7.2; 5.46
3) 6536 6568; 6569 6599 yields 1.07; 7.3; 6.79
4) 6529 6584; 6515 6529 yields 1.00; 7.2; 7.20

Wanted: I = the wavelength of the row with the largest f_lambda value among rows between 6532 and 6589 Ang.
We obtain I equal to 6534.0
